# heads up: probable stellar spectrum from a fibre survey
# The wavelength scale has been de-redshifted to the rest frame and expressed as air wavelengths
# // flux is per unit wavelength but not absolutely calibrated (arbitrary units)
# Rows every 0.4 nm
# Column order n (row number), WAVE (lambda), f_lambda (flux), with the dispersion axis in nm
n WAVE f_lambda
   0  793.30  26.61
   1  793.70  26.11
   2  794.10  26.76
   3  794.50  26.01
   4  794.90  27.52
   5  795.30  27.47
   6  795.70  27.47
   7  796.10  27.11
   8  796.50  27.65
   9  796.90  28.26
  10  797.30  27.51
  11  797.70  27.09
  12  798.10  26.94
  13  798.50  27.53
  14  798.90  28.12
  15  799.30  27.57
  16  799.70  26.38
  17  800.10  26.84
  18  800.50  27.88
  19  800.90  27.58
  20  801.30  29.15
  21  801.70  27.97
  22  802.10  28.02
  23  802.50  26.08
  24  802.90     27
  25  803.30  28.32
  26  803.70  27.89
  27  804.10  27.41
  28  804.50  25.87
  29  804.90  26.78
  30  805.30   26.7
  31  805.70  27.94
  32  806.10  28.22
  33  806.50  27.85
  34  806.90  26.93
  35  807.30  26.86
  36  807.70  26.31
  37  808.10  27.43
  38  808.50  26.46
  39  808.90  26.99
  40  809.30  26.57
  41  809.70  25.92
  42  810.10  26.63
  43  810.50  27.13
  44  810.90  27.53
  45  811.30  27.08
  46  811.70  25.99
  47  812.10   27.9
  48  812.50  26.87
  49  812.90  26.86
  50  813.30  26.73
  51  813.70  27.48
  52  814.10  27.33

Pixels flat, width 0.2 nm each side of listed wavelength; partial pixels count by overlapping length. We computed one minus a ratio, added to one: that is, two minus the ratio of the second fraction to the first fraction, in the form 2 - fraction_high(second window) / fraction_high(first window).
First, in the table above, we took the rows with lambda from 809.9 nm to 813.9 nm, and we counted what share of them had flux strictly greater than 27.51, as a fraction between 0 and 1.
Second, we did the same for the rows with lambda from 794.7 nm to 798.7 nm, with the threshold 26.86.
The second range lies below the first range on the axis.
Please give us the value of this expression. -3.0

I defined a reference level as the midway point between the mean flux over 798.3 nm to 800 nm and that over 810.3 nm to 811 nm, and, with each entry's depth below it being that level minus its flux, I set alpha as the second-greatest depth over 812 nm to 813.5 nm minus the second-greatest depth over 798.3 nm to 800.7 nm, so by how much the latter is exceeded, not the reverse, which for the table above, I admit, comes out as 0.0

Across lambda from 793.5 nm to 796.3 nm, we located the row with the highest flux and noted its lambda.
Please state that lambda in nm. 794.90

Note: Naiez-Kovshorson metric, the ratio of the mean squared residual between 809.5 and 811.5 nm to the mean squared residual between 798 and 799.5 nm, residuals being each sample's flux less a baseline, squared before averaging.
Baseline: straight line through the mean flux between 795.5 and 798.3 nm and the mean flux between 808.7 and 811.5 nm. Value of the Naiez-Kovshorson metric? 1.5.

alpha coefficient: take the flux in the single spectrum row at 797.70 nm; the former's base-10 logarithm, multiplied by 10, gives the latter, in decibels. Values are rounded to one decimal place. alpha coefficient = 14.3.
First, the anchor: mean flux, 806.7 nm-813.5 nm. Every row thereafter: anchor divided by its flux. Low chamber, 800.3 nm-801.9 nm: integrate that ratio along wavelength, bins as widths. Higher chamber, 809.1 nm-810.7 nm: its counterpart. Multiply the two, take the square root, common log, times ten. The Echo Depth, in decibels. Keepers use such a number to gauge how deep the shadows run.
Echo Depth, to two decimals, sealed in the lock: 1.96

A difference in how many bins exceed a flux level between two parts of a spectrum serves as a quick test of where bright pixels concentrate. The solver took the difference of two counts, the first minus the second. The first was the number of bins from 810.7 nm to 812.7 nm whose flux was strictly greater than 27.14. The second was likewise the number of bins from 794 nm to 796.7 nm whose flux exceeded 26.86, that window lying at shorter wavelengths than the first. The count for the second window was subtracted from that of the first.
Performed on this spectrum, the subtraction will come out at -3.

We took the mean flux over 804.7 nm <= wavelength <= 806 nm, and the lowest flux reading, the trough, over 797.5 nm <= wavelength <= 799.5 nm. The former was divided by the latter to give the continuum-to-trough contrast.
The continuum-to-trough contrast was 1.01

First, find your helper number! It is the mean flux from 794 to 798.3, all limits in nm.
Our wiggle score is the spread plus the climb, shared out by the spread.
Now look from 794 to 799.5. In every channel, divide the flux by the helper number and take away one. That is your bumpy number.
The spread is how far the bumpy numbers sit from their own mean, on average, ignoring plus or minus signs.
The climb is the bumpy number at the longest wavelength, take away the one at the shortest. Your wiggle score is 3.0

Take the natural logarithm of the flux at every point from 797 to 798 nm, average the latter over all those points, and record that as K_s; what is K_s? 3.31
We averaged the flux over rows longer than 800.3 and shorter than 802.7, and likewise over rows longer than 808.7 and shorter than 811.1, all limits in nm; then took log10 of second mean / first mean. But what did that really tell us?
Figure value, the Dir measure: -0.016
